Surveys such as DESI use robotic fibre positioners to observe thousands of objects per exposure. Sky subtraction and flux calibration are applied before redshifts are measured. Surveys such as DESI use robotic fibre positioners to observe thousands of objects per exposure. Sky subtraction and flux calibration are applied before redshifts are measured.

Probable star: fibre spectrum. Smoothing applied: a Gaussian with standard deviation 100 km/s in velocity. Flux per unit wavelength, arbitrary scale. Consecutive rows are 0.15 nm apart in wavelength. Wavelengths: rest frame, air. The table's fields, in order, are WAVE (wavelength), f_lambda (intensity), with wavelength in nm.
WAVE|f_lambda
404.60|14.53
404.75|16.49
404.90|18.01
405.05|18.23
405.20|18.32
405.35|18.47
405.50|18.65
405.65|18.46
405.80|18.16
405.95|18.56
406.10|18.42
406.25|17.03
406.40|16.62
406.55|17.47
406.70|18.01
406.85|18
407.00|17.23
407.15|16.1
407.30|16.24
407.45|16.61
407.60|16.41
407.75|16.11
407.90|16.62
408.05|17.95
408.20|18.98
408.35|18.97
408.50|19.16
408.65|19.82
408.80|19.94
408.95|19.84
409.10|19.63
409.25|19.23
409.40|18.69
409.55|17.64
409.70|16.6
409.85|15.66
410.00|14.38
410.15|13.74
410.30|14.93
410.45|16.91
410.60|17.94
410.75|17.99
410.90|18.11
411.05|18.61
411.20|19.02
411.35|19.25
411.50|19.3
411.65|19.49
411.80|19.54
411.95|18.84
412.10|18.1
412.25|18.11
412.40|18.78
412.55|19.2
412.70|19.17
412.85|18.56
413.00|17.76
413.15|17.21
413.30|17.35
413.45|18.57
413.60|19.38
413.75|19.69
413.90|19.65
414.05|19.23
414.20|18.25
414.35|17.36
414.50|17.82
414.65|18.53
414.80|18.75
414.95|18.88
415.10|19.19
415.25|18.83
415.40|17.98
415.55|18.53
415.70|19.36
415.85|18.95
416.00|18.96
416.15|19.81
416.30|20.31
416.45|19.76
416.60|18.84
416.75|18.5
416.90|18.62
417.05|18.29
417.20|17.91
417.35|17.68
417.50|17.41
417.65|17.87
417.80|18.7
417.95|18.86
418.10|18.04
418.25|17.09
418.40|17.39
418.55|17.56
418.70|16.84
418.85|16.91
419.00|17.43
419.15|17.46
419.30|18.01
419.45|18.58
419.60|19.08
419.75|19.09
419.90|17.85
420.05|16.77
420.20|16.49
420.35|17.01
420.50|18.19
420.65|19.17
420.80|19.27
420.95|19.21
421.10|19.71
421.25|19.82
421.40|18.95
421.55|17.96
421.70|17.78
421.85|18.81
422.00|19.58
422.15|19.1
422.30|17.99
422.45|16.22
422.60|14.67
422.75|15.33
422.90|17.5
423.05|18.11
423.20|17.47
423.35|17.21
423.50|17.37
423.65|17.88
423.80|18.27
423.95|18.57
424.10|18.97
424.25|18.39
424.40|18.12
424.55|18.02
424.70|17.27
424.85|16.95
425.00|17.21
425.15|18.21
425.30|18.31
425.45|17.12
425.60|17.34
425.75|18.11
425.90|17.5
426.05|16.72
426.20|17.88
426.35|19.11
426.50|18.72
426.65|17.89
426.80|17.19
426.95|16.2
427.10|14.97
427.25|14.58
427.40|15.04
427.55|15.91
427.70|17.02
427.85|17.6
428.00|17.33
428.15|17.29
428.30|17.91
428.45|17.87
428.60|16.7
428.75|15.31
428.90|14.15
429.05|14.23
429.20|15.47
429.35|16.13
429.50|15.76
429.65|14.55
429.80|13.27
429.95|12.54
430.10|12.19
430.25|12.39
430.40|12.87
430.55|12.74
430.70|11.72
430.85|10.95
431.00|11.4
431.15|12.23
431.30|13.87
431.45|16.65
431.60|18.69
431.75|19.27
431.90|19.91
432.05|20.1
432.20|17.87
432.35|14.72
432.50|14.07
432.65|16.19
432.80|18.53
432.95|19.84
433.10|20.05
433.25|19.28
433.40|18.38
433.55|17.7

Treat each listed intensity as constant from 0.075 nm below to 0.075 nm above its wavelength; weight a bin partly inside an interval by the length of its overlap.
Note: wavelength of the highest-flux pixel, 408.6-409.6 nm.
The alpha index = 408.80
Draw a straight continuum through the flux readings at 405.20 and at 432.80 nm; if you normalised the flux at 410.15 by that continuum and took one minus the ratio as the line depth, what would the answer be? 0.25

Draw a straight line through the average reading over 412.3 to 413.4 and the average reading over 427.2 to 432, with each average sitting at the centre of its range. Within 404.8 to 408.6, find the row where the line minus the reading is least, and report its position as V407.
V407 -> 408.50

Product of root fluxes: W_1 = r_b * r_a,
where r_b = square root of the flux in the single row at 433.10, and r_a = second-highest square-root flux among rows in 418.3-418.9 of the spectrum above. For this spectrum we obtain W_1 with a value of 18.7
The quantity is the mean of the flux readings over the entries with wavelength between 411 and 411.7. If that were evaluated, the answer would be 19.1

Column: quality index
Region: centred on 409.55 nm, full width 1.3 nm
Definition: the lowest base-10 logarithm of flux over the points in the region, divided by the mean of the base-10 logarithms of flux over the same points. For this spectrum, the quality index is 0.92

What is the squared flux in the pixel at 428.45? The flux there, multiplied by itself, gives 319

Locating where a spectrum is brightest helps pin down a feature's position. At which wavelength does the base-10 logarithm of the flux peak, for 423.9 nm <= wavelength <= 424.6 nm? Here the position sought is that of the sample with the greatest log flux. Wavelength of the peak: 424.10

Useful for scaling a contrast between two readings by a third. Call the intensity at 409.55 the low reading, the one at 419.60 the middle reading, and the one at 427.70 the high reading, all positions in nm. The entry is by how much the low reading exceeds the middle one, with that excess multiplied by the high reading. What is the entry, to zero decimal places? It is -25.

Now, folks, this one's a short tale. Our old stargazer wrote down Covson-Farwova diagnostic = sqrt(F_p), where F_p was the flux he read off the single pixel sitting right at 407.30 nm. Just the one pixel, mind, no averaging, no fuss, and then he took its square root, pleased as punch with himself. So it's 4.03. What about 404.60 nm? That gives 3.81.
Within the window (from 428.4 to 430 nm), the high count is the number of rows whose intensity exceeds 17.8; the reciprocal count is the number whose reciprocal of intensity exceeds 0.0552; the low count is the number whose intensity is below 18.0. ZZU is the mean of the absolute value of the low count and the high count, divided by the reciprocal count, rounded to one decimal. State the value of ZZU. 0.5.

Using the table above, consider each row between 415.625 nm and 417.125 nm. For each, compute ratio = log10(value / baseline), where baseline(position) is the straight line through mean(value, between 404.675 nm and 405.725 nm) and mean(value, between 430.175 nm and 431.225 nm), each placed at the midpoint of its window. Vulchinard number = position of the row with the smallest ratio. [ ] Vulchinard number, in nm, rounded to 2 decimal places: 417.05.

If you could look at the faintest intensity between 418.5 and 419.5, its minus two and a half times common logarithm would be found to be -3.07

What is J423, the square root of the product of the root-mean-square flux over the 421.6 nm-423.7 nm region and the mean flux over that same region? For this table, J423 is 17.5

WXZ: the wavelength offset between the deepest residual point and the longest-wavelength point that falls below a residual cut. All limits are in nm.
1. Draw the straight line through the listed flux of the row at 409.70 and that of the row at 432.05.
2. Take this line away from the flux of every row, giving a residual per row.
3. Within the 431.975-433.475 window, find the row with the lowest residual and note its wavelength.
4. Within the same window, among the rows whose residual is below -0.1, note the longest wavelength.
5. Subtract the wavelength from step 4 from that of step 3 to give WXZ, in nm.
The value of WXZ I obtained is -0.90 nm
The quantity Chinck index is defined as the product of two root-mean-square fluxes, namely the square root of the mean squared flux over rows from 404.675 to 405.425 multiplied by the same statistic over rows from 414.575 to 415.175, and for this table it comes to 338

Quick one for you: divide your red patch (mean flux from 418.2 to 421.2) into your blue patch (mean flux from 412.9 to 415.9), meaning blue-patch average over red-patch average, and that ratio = 1.03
